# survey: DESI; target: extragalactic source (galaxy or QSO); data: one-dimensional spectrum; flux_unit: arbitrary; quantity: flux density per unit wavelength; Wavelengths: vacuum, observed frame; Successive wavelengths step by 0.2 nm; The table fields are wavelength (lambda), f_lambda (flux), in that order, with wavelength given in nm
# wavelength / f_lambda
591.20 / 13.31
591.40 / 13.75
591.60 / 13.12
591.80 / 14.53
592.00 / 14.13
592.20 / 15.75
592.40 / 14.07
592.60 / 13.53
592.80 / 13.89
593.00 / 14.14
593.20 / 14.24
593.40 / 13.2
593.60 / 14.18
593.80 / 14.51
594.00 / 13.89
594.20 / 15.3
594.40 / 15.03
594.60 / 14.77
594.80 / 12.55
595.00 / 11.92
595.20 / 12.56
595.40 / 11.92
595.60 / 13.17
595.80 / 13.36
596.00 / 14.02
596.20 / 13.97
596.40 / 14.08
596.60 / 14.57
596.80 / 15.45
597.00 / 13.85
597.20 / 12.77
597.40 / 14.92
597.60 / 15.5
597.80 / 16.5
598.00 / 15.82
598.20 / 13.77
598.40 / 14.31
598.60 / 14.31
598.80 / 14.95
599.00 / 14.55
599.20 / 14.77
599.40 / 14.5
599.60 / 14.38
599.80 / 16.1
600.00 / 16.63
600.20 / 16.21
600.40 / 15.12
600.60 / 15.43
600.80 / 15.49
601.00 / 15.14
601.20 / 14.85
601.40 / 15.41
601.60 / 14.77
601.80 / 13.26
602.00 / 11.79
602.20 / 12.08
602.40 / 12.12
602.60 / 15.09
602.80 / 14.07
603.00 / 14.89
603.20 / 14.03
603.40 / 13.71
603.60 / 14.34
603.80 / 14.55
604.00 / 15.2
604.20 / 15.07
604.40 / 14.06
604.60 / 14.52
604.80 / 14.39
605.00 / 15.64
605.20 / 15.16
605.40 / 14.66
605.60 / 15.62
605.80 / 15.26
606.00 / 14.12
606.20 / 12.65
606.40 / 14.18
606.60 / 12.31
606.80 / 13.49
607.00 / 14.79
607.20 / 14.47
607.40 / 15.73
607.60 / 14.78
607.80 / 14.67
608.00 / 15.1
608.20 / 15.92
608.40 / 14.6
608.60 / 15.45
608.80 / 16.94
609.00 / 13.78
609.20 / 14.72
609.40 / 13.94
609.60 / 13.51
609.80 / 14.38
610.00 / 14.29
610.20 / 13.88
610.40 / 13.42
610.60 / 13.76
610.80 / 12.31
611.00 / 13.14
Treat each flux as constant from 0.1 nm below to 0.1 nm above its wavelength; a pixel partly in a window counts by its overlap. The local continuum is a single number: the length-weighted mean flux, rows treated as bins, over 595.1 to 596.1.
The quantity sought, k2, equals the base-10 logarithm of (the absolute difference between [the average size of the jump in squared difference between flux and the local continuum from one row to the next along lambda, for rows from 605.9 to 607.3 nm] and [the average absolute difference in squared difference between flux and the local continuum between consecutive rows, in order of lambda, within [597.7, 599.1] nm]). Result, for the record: 0.16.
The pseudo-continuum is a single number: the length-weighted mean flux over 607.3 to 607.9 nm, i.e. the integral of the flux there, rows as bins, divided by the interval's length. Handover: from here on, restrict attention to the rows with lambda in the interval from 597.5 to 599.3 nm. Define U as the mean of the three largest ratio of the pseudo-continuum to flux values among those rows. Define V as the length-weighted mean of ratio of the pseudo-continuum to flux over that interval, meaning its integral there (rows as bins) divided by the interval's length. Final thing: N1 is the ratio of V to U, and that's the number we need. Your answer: 0.948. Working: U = 1.07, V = 1.01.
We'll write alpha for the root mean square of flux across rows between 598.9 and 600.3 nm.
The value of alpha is 15.3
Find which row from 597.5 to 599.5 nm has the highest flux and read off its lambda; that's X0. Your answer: 597.80 nm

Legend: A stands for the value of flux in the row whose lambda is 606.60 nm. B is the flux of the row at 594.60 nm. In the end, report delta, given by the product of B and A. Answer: 182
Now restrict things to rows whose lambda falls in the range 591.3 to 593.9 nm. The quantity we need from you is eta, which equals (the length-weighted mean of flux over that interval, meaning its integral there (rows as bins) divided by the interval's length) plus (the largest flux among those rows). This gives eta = 29.8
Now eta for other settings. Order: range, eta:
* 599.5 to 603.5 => 31.2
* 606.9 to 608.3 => 31.0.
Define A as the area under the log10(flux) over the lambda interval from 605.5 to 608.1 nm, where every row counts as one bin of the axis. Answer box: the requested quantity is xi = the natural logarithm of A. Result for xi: 1.10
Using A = 3.01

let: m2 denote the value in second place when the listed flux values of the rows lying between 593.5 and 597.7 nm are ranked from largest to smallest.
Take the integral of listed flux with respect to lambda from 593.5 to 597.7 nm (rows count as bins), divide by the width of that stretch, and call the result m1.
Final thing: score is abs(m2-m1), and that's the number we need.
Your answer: 1.53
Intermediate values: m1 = 13.9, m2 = 15.45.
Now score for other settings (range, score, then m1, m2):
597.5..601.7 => 1.33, 15.2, 16.5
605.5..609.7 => 1.35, 14.6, 15.92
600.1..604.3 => 1.08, 14.4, 15.49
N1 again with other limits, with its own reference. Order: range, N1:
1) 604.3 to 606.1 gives 0.958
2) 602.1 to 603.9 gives 0.913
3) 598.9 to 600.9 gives 0.947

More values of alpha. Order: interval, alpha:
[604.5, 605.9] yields 15.0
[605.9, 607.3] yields 13.7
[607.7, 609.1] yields 15.2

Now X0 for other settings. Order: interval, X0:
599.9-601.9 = 600.00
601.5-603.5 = 602.60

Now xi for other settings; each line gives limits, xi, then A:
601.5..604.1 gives 1.09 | 2.96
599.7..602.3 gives 1.11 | 3.04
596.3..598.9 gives 1.11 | 3.03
